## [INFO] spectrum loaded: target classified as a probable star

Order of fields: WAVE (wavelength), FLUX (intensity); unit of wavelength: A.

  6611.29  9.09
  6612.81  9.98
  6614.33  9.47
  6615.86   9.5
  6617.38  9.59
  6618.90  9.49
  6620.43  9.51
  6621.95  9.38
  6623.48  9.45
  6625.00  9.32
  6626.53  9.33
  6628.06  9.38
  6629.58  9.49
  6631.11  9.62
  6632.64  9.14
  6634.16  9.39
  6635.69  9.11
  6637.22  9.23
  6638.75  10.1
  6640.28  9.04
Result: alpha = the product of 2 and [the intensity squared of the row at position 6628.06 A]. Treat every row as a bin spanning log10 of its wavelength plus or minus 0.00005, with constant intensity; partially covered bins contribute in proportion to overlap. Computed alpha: 176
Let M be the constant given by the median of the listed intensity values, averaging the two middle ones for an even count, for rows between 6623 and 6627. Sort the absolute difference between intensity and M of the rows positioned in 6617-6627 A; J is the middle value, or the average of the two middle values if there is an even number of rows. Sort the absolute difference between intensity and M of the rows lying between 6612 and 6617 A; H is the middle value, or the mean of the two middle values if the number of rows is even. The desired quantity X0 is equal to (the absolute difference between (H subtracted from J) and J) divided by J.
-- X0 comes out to 1.4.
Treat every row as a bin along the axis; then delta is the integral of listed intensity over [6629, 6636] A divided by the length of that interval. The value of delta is 9.36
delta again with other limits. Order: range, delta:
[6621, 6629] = 9.38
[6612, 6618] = 9.63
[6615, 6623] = 9.49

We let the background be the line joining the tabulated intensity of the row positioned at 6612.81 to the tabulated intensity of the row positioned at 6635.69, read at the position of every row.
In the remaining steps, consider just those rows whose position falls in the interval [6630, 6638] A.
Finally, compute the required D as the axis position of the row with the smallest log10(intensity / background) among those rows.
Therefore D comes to 6632.64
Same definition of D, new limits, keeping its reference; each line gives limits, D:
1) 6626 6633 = 6626.53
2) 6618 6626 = 6618.90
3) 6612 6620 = 6614.33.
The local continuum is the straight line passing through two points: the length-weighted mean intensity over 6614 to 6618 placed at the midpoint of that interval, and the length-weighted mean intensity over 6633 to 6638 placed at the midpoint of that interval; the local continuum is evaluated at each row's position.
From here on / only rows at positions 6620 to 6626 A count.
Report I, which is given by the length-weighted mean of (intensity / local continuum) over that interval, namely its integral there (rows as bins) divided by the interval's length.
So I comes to 1.00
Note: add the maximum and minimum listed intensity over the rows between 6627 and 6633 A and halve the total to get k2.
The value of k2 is 9.38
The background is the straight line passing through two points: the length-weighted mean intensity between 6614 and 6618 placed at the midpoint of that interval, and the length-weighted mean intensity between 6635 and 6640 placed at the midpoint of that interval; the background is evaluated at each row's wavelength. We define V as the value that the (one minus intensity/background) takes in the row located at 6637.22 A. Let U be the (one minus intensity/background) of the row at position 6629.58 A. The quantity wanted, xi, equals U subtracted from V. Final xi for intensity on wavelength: 0.02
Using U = -0.003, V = 0.022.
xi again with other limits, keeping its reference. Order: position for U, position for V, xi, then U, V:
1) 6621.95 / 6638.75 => -0.08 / 0.012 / -0.071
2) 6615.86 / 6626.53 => 0.01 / 0.002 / 0.015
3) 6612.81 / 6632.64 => 0.08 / -0.048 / 0.033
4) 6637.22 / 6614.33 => -0.02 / 0.022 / 0.005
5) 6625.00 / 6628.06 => -0.01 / 0.017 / 0.009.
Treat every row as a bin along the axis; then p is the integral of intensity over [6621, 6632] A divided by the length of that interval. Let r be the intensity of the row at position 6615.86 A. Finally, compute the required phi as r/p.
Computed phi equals 1.01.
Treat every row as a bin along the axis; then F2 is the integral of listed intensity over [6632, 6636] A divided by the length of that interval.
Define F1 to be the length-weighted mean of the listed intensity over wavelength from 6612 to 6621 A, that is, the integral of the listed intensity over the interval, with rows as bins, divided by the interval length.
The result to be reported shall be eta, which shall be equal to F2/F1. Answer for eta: 0.96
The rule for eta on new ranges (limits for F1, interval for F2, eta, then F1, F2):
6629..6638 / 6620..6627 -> 1.01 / 9.32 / 9.40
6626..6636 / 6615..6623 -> 1.01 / 9.36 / 9.49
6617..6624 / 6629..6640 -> 0.99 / 9.48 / 9.42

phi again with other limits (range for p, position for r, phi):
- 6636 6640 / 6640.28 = 0.95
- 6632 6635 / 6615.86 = 1.02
